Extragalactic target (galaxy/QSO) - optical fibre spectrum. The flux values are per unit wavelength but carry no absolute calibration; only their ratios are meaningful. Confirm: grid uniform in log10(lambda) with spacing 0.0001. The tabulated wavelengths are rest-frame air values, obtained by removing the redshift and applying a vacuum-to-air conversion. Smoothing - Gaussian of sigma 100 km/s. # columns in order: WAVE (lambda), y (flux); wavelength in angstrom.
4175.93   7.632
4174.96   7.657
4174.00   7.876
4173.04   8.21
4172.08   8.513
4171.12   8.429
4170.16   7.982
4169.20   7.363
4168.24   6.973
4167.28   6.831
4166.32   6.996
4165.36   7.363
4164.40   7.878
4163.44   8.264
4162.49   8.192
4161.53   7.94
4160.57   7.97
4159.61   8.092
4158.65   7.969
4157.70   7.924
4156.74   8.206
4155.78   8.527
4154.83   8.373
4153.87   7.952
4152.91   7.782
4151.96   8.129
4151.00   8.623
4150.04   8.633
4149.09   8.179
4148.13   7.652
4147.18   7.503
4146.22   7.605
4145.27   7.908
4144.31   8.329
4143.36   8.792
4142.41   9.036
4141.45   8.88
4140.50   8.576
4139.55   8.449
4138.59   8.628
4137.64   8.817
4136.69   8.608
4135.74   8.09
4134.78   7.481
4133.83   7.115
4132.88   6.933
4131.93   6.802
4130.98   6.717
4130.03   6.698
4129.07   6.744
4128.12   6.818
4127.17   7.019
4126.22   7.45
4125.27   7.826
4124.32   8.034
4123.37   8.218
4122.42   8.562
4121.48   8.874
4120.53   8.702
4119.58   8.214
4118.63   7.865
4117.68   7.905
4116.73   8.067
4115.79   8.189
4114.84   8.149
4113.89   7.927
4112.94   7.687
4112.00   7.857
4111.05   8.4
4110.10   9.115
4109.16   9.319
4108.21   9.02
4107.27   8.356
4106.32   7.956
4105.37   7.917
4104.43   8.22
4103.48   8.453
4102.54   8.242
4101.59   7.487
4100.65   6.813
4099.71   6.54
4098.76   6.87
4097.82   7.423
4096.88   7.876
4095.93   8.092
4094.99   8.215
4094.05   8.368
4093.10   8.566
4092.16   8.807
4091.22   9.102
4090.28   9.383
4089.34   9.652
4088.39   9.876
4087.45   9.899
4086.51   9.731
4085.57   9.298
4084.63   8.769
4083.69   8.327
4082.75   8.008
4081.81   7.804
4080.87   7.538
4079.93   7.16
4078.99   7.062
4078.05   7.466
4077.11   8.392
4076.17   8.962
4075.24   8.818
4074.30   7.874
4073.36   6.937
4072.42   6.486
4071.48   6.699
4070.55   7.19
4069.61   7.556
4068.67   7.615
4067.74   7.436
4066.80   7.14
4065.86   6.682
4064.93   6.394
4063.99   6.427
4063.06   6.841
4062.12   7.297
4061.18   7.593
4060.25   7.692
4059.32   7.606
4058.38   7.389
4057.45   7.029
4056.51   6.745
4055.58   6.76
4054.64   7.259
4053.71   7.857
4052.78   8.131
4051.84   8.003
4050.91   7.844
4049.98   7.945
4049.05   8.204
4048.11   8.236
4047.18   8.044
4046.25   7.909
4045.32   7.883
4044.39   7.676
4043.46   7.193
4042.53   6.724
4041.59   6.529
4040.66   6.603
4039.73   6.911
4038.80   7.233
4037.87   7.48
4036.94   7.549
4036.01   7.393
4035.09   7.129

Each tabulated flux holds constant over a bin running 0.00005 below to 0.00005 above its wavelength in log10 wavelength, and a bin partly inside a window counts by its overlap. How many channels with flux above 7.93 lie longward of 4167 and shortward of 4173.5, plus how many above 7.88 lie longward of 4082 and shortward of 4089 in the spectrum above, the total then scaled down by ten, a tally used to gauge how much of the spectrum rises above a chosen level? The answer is 1.1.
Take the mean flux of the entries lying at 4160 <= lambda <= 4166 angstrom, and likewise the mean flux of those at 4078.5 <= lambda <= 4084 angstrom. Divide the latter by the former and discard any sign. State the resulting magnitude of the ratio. 0.96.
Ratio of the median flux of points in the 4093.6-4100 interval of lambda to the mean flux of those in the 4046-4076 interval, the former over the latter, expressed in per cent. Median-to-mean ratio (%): 106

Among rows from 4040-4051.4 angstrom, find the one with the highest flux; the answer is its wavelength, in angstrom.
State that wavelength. 4048.11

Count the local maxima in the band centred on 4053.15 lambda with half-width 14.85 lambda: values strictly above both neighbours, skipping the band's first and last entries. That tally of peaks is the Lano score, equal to 3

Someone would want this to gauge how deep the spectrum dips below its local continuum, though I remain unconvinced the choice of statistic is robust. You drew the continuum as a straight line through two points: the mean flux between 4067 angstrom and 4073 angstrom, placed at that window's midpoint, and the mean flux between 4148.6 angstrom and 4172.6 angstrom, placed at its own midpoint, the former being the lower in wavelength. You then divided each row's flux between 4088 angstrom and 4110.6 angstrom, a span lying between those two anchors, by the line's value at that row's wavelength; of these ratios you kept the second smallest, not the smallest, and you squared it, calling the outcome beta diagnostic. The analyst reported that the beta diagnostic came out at 0.84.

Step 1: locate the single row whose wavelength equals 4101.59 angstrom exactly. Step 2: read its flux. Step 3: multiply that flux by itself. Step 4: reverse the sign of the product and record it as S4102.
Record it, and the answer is -56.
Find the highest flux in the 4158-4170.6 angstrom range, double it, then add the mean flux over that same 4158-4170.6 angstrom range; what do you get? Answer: 24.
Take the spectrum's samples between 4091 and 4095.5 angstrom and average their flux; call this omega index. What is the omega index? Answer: 8.6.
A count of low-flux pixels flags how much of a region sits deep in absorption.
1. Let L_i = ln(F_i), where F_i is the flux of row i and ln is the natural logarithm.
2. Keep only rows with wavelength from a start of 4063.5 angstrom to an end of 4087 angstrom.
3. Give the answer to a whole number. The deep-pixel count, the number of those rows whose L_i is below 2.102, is 18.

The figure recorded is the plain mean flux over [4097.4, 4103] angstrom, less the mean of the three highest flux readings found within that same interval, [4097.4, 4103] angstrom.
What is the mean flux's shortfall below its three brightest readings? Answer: -0.5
